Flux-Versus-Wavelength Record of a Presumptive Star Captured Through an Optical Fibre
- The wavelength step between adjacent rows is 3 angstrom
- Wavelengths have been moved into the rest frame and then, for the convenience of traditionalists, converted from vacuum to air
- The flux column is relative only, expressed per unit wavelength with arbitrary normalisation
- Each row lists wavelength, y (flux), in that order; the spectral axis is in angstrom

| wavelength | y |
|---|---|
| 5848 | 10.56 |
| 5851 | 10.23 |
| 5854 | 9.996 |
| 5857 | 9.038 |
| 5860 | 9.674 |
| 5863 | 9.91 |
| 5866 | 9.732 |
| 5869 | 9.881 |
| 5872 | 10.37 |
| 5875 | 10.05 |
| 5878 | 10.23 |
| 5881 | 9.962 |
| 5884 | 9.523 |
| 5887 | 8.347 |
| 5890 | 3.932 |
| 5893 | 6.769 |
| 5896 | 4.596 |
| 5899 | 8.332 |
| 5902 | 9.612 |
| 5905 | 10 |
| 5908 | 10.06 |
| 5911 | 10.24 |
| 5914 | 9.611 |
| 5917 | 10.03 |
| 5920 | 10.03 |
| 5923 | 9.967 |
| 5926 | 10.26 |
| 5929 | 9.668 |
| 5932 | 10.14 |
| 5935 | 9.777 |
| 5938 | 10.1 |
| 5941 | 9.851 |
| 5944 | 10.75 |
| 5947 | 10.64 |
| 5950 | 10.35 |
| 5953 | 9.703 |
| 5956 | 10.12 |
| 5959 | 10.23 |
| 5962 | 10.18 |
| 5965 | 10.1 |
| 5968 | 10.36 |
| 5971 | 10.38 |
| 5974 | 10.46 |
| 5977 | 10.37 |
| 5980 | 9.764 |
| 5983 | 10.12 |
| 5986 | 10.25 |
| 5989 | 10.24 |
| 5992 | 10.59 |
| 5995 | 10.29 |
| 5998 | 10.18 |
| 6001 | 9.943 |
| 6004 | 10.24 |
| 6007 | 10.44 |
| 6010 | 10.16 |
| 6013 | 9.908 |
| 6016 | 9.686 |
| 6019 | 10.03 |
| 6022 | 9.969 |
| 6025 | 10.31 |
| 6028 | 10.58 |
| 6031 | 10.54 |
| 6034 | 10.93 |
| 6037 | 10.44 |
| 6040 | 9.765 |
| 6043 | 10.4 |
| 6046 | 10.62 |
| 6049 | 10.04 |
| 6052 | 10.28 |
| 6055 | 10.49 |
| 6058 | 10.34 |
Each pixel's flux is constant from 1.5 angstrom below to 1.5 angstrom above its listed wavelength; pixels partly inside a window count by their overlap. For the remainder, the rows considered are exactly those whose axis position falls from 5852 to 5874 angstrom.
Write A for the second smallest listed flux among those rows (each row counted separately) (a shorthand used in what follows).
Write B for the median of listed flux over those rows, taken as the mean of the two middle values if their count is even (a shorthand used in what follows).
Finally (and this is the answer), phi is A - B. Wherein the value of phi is -0.2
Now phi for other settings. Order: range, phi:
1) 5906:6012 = -0.5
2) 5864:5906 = -5.1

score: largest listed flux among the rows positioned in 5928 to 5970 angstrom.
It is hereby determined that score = 10.75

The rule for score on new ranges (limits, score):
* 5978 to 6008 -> 10.59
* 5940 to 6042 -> 10.93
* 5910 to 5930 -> 10.26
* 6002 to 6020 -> 10.44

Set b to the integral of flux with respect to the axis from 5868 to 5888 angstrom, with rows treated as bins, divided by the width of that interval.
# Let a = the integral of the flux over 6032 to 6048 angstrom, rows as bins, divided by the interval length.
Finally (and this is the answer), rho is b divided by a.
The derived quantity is 0.94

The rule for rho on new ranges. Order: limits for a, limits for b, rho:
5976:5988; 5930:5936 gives 0.98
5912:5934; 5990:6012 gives 1.03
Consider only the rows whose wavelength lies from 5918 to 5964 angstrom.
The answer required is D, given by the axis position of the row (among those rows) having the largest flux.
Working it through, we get 5944 angstrom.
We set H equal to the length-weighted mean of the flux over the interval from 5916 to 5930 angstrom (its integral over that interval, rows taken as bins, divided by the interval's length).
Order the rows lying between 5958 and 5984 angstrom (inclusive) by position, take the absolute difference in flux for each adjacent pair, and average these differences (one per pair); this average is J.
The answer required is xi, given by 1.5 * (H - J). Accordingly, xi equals 14.71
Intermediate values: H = 10.0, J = 0.19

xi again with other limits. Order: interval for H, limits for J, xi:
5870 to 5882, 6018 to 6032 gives 14.96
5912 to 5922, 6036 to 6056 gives 14.23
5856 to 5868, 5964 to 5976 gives 14.26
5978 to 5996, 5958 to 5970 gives 15.12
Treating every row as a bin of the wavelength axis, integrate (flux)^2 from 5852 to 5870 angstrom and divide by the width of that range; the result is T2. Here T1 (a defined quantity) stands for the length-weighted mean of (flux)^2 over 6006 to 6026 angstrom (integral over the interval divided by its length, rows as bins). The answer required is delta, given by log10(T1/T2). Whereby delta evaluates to 0.030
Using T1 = 101.2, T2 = 94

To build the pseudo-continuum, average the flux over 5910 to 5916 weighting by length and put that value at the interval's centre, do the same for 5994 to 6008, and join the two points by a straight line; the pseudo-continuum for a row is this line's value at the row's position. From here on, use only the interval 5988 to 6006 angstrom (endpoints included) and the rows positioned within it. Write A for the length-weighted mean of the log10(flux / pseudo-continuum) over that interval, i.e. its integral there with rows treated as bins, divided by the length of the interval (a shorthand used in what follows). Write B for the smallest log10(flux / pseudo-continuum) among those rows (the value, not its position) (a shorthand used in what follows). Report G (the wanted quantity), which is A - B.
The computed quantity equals 0.014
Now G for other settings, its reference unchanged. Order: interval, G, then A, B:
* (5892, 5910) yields 0.242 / -0.089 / -0.331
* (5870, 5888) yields 0.069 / -0.001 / -0.071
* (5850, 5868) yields 0.032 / 0.001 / -0.031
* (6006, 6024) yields 0.015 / -0.010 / -0.025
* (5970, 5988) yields 0.020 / 0.004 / -0.016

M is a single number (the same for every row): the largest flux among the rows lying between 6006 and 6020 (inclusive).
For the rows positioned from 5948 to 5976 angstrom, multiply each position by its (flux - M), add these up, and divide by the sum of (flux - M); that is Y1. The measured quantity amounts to 5957.9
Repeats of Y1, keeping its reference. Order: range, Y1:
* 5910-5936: 5923.5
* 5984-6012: 5999.5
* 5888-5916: 5895.4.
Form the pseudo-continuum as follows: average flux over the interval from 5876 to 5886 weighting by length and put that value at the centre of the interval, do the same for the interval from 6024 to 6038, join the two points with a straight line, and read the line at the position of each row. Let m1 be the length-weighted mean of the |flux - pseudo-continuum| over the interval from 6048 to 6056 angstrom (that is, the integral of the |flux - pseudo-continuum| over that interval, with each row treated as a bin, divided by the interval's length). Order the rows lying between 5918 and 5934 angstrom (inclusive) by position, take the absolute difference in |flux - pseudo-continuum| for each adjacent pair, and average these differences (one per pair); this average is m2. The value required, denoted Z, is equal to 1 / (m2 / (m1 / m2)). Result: 12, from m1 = 0.41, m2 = 0.187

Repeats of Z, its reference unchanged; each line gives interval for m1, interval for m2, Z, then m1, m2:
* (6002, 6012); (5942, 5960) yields 4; 0.21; 0.243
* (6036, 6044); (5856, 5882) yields 6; 0.44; 0.275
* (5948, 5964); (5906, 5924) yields 8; 0.17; 0.149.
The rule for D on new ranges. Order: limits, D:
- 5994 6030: 6028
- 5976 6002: 5992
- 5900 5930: 5926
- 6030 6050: 6034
